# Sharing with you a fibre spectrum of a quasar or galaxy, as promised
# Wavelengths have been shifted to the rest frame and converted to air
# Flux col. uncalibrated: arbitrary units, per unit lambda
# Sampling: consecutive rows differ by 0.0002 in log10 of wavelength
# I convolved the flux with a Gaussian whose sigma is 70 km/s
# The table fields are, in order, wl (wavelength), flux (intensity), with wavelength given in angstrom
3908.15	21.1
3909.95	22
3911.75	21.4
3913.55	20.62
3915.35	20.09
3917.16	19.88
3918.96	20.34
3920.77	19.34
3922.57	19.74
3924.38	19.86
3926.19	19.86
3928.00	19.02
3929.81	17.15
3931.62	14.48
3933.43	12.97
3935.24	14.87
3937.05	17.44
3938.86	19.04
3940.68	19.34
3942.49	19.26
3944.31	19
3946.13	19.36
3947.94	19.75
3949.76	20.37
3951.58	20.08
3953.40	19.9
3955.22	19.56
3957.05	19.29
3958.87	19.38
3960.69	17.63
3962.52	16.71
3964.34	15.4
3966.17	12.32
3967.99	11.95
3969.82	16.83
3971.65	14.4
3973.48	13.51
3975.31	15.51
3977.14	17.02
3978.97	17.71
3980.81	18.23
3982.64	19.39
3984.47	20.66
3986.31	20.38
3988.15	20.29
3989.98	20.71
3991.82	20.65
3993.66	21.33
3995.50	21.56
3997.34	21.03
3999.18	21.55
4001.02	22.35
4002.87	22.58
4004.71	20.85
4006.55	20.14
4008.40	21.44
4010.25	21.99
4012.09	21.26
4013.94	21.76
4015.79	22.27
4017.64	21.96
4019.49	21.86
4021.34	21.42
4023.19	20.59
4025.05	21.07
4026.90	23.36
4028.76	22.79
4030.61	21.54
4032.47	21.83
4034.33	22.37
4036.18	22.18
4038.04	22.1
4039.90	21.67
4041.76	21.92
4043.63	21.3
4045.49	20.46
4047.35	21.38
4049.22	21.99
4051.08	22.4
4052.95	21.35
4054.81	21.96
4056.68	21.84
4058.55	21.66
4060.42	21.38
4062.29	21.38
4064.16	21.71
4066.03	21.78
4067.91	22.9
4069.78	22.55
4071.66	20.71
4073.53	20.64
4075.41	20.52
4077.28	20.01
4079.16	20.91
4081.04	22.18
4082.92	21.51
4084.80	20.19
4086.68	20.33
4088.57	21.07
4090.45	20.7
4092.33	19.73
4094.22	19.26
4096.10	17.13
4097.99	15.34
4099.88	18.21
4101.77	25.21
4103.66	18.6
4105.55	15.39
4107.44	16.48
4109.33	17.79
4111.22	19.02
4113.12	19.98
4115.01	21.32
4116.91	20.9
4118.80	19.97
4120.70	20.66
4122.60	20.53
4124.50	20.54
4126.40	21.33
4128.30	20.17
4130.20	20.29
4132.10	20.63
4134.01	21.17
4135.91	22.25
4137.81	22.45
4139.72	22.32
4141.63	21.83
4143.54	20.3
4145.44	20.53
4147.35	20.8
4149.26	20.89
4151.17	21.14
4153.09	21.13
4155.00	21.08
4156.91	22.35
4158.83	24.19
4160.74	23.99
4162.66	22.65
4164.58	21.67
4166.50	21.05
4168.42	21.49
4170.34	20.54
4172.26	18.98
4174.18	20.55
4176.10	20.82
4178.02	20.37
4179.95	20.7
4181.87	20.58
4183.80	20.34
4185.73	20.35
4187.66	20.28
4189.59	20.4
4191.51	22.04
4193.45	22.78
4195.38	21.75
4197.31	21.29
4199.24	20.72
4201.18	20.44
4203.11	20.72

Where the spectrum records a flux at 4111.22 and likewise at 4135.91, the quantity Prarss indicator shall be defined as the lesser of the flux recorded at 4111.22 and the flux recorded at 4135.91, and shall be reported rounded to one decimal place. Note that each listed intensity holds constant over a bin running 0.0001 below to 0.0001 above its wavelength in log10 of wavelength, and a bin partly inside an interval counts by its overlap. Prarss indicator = 19.0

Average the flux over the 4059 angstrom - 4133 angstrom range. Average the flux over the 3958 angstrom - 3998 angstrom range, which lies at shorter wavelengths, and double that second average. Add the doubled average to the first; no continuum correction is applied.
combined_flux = 55.9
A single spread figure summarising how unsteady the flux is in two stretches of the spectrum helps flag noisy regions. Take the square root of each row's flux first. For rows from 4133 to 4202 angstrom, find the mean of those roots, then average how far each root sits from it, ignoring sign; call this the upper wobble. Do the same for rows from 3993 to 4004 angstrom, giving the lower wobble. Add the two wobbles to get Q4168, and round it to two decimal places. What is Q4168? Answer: 0.14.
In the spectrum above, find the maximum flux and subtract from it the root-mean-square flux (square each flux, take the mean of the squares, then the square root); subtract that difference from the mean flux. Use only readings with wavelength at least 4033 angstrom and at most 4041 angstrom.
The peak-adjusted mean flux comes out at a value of 21.8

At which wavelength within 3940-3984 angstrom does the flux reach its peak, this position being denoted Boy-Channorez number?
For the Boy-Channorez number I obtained 3949.76 angstrom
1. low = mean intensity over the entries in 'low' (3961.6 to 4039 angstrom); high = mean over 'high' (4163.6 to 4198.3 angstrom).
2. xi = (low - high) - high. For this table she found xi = -21.9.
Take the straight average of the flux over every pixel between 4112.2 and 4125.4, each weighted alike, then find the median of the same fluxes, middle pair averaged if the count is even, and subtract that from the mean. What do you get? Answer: 0.02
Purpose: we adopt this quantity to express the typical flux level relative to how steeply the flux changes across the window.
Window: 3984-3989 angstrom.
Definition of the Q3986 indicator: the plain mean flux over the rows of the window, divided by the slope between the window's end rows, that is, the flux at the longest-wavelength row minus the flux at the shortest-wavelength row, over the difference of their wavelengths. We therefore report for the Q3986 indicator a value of -203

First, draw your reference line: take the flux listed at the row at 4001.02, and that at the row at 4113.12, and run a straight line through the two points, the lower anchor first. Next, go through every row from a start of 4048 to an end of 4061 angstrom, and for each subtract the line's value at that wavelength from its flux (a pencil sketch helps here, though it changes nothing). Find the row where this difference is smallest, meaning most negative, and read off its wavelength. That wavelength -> 4052.95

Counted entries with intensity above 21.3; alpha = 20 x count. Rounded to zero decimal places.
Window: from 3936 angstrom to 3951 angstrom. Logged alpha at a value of 0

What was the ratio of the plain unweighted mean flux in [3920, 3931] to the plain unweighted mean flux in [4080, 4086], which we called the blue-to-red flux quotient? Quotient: 0.90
